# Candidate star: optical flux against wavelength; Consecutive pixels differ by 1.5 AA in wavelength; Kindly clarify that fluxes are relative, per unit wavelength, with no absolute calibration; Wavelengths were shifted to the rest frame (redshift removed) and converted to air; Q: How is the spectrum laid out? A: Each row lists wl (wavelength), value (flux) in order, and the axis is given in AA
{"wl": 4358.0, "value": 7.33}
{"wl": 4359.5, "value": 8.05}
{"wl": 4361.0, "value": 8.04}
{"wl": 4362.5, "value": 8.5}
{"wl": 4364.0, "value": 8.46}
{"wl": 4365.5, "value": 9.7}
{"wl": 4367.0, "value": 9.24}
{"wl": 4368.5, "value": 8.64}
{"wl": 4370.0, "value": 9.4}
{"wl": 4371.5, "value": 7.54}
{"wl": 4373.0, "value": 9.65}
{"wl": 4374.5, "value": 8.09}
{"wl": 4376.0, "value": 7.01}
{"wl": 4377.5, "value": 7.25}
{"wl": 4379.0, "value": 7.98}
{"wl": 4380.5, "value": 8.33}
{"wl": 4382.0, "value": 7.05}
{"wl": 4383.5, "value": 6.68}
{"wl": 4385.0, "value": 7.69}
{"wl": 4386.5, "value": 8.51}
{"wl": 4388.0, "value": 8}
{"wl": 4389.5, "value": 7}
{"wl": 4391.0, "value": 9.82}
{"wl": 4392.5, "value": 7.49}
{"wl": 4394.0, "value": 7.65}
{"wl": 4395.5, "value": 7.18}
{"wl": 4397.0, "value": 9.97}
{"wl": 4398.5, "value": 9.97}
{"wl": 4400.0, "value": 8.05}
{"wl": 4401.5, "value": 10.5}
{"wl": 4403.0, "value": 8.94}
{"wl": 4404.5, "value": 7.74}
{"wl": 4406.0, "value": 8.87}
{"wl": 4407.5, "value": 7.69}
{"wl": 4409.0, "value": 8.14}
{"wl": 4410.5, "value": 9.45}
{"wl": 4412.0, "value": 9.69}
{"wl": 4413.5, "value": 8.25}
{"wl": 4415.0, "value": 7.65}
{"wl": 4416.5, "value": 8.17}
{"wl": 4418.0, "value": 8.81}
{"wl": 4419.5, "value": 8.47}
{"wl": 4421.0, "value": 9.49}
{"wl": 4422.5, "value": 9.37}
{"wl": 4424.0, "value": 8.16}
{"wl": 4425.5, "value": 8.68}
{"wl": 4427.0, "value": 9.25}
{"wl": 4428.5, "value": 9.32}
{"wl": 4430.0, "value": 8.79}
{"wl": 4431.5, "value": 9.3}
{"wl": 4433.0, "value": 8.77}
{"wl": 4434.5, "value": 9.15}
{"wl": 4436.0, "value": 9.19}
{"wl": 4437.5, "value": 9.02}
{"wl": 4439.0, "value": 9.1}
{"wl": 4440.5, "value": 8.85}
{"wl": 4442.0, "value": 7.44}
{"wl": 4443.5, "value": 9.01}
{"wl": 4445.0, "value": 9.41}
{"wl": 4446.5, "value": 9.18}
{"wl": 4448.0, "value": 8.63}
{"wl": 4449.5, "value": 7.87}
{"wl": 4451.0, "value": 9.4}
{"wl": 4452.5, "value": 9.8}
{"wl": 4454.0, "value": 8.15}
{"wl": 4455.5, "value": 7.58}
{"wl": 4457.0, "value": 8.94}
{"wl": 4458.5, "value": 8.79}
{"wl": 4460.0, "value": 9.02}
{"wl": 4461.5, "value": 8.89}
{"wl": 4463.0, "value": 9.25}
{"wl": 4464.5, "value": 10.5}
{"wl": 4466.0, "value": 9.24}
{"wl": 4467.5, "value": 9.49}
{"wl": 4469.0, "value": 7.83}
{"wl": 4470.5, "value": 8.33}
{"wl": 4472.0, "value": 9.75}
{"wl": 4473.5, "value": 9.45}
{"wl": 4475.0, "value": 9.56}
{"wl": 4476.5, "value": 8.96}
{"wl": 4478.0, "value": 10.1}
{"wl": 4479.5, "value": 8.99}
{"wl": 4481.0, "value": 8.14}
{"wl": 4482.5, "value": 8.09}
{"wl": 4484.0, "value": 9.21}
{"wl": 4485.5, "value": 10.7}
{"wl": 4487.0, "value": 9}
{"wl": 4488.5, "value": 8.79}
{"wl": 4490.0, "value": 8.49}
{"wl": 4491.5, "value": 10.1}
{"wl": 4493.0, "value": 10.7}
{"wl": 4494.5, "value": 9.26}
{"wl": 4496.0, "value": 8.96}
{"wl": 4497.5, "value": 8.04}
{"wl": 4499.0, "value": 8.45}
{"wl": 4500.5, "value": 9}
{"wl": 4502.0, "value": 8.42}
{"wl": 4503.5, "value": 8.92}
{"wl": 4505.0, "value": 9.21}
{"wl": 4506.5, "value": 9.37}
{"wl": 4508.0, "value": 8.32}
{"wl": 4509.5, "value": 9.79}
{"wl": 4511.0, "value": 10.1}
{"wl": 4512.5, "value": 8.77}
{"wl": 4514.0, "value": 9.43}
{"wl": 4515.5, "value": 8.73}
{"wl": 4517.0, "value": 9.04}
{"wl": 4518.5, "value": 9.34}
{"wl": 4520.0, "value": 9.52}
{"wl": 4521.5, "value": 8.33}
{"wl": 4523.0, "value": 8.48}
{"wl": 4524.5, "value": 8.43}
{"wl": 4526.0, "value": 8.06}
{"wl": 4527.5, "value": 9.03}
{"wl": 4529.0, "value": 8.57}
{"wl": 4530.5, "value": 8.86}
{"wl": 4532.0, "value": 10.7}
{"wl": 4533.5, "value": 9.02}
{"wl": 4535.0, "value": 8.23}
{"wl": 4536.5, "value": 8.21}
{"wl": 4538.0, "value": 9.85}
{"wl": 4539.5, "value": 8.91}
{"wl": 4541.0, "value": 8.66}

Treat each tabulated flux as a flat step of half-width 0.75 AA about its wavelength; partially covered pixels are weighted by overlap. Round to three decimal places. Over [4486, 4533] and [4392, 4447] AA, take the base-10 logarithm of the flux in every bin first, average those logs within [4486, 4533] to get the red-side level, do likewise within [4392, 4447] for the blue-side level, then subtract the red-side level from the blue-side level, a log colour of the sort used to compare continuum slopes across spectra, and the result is -0.014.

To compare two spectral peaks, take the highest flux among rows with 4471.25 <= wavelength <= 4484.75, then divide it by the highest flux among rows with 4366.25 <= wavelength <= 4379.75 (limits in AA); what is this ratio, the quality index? 1.05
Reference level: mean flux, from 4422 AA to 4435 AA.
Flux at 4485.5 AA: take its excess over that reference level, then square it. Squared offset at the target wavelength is 3.0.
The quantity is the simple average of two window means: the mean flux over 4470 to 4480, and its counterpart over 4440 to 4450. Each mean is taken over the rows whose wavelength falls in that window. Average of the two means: 9.0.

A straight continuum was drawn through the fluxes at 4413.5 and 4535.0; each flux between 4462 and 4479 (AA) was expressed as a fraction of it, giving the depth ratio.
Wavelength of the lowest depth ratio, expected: 4469.0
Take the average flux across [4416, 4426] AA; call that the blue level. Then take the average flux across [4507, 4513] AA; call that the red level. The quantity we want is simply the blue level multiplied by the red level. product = 81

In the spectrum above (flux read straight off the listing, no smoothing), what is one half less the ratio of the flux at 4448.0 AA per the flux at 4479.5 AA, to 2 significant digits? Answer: -0.46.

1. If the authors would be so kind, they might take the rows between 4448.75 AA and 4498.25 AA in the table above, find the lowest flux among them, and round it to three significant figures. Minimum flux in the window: 7.58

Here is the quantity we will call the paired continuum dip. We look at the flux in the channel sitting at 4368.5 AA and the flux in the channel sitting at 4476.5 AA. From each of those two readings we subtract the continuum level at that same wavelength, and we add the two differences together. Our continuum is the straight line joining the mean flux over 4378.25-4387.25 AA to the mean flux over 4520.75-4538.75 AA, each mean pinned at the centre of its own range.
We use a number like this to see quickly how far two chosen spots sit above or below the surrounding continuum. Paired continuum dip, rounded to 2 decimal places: 1.59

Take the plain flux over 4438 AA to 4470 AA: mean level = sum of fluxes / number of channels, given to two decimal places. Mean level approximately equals 8.87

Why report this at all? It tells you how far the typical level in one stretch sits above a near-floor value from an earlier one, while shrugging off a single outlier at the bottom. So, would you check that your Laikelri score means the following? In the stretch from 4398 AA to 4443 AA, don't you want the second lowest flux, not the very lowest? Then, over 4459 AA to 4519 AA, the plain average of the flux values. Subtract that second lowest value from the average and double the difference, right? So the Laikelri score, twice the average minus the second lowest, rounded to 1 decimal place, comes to 3.0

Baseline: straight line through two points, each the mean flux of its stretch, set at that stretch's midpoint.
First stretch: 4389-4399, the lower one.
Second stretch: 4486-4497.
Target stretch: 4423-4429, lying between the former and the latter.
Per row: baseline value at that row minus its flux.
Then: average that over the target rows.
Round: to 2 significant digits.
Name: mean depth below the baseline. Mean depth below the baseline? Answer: -0.12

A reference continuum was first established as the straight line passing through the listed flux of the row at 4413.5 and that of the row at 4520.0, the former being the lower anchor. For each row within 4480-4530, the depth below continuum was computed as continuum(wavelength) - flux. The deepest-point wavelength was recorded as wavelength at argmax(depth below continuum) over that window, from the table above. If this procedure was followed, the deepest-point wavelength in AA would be 4526.0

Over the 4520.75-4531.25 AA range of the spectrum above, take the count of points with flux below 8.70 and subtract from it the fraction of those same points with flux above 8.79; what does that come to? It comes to 4.7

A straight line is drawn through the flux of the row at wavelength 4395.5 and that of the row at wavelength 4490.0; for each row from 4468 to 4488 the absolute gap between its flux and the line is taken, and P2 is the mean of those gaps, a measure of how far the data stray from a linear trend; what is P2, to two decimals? 0.90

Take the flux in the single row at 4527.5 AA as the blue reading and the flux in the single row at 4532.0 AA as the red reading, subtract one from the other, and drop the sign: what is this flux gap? 1.67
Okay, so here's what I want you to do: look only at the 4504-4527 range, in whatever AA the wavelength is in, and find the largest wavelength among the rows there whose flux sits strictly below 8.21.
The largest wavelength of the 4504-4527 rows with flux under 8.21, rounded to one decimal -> 4526.0 AA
